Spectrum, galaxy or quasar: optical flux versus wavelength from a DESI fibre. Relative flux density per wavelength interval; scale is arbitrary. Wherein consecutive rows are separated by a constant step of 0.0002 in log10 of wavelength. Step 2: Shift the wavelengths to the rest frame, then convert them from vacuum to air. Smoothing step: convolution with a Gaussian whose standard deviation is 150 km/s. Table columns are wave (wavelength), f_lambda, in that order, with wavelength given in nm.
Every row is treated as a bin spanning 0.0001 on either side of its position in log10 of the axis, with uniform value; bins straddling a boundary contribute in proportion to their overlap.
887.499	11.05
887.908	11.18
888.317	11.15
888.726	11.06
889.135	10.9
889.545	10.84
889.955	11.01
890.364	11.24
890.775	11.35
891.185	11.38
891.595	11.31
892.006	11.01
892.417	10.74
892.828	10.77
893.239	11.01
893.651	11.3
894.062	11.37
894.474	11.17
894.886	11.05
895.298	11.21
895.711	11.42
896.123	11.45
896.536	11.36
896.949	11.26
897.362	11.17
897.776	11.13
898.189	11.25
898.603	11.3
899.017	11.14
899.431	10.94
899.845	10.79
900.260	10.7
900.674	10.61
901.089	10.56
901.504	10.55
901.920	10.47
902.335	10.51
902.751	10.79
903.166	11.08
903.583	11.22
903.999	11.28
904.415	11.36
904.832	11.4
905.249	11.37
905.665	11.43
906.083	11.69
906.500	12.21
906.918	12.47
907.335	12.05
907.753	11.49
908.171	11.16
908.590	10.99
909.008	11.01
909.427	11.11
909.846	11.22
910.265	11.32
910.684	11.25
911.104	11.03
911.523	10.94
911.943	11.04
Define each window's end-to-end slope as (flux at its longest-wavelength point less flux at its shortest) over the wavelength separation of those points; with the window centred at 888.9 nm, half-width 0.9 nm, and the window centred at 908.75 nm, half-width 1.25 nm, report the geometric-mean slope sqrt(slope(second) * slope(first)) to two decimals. 0.18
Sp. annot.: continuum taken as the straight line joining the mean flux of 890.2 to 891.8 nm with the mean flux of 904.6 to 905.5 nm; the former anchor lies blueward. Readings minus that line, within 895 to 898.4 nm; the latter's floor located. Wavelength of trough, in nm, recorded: 897.776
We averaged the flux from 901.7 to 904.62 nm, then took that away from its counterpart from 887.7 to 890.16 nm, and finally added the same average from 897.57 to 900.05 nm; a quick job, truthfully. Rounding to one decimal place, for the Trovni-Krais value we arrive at 11.2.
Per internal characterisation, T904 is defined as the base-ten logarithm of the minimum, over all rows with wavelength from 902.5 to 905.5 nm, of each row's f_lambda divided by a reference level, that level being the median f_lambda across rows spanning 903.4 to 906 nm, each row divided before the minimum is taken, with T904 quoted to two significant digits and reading -0.023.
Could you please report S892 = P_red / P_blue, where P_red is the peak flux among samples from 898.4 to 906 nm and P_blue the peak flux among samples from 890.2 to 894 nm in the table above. 1.00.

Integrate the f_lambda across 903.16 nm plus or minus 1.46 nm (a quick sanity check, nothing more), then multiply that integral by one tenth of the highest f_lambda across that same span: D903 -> 36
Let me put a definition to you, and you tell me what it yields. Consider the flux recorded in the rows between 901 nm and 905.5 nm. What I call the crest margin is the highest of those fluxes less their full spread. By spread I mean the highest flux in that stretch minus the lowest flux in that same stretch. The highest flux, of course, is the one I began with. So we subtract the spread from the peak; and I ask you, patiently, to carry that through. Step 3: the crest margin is 10.5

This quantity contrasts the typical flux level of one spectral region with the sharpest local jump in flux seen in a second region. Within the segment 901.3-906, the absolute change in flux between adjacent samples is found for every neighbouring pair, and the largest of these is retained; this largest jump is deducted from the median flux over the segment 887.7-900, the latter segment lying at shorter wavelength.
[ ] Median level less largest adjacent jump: 10.9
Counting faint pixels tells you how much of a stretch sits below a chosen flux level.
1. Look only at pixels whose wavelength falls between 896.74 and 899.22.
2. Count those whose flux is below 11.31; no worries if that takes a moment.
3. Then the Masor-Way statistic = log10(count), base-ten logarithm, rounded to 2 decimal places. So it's 0.78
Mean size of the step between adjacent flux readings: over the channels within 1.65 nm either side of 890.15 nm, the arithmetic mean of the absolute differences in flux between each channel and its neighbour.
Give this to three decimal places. 0.119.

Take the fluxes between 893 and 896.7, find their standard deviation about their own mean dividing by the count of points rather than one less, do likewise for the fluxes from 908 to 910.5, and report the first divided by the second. 1.3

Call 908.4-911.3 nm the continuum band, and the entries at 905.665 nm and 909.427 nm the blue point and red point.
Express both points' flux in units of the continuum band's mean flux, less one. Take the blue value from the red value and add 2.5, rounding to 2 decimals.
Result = 2.47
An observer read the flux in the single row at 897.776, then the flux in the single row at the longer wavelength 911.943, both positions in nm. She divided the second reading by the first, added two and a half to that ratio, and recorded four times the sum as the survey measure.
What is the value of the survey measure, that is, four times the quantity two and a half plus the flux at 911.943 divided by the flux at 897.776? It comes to 14.0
